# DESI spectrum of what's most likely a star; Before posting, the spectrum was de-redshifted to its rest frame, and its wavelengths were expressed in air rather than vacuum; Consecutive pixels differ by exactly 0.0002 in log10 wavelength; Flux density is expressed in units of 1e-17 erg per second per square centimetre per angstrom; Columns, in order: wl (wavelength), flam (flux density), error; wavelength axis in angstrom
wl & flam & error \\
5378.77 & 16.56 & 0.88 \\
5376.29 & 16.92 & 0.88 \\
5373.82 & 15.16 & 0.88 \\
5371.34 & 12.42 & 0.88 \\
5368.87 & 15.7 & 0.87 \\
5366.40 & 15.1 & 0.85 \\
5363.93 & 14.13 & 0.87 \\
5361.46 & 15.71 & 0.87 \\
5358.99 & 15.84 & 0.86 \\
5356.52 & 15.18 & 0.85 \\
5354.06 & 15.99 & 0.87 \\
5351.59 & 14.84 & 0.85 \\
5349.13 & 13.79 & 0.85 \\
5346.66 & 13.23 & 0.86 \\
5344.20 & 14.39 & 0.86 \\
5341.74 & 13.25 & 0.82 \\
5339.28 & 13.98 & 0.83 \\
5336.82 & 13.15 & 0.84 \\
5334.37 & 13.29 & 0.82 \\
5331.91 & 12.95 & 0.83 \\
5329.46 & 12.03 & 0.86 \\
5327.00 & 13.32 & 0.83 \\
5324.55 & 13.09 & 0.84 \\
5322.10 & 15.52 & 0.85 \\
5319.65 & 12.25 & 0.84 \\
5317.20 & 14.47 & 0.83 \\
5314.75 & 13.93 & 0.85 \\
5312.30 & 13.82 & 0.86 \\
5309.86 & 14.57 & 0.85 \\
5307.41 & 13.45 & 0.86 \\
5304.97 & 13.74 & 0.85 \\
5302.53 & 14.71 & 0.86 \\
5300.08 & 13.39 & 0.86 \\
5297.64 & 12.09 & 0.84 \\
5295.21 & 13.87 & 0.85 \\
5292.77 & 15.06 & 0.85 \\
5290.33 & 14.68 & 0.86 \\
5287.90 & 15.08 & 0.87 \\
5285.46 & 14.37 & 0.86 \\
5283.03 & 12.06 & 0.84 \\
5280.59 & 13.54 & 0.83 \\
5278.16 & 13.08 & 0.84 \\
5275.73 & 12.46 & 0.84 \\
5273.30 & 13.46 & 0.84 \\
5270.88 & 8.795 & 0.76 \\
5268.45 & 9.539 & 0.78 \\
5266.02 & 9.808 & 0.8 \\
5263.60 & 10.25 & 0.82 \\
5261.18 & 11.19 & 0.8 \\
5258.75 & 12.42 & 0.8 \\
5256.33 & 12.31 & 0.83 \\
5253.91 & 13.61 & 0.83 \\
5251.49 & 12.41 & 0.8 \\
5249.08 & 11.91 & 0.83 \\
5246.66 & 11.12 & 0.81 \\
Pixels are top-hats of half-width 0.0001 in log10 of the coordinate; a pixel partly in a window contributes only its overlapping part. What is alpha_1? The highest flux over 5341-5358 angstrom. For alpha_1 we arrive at 15.99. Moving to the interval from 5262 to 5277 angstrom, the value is 13.46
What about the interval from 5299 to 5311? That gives 14.71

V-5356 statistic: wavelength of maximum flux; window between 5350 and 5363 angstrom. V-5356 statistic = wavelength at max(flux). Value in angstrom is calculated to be 5354.06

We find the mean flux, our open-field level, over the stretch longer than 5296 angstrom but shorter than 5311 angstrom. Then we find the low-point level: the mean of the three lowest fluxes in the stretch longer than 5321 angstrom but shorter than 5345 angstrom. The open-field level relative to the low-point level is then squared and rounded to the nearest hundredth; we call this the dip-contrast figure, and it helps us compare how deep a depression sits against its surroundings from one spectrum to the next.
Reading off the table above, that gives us 1.16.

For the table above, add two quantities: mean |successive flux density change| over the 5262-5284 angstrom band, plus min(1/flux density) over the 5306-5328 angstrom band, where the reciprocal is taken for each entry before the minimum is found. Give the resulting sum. 1.27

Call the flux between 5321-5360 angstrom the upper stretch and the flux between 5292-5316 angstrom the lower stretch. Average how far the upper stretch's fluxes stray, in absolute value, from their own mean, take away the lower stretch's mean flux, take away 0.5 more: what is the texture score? -13.4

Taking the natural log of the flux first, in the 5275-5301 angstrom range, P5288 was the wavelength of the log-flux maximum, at 5287.90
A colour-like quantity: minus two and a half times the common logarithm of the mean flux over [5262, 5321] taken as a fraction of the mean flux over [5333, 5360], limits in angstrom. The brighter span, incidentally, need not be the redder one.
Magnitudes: 0.10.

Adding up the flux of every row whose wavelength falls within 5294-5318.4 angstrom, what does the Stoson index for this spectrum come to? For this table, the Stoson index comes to 138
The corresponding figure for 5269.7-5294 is 133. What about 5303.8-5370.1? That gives 381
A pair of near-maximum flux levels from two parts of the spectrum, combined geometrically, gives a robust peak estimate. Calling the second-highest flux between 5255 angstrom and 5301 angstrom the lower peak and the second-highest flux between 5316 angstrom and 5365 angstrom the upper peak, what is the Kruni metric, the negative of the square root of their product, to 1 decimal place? -15.4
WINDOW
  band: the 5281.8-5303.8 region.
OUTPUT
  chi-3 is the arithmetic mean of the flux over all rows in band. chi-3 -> 13.9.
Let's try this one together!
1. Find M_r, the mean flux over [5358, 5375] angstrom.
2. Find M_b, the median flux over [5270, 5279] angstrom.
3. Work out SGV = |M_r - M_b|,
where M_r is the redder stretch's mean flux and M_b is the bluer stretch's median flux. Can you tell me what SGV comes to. 2.1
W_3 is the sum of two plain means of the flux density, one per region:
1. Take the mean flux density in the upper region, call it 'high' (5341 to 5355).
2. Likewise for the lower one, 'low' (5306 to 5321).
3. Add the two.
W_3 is 28.0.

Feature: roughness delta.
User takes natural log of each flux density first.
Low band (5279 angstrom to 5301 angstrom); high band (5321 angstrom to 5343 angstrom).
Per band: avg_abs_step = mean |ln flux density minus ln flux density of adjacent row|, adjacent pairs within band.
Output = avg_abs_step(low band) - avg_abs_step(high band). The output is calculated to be 0.025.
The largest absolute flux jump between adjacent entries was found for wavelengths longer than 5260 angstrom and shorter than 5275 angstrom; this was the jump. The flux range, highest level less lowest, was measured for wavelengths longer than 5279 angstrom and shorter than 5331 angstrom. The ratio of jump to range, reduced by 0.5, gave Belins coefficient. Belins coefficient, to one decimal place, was 0.8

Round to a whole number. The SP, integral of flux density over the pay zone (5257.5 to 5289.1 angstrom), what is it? 379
